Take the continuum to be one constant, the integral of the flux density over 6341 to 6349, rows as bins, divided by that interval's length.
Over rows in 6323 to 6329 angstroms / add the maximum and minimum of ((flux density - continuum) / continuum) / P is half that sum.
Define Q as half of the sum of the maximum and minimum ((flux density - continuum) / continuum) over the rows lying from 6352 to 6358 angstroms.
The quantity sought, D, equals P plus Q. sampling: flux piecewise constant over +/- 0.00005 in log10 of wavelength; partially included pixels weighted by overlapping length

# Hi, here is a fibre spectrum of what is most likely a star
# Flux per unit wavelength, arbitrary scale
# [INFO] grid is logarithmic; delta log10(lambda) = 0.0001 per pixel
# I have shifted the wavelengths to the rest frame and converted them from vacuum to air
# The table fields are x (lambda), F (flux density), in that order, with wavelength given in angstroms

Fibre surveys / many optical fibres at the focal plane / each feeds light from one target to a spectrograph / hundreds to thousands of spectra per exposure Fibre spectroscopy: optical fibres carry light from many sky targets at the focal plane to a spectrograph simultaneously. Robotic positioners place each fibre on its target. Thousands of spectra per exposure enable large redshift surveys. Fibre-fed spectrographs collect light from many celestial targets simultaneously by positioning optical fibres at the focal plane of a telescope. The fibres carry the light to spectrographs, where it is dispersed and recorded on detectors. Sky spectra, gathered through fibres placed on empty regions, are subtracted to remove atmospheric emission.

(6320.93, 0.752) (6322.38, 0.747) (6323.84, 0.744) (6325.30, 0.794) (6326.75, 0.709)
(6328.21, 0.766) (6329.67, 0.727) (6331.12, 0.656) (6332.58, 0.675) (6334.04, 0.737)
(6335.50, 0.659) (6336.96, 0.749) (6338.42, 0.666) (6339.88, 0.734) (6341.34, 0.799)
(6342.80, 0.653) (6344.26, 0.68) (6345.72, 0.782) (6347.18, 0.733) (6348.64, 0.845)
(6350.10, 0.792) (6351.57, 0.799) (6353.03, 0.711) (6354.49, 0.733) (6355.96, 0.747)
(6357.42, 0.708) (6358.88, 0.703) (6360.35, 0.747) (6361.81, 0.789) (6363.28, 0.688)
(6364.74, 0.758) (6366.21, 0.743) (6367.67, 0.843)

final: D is -0.01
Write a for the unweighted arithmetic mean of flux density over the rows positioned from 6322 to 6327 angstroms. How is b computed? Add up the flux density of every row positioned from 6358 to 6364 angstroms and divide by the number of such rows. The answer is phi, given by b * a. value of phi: 0.548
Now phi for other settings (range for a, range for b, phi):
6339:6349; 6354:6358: 0.544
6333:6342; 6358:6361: 0.525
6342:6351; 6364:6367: 0.561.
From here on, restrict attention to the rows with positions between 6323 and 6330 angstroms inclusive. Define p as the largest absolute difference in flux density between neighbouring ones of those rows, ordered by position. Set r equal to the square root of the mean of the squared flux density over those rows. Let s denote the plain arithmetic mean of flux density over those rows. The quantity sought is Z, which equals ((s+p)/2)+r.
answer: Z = 1.17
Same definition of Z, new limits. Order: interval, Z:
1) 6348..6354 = 1.23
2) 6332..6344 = 1.14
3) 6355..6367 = 1.15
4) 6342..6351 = 1.18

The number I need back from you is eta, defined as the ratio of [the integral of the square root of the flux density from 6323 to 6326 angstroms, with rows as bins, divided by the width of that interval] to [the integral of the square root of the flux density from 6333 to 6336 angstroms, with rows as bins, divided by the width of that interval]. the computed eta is 1.05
